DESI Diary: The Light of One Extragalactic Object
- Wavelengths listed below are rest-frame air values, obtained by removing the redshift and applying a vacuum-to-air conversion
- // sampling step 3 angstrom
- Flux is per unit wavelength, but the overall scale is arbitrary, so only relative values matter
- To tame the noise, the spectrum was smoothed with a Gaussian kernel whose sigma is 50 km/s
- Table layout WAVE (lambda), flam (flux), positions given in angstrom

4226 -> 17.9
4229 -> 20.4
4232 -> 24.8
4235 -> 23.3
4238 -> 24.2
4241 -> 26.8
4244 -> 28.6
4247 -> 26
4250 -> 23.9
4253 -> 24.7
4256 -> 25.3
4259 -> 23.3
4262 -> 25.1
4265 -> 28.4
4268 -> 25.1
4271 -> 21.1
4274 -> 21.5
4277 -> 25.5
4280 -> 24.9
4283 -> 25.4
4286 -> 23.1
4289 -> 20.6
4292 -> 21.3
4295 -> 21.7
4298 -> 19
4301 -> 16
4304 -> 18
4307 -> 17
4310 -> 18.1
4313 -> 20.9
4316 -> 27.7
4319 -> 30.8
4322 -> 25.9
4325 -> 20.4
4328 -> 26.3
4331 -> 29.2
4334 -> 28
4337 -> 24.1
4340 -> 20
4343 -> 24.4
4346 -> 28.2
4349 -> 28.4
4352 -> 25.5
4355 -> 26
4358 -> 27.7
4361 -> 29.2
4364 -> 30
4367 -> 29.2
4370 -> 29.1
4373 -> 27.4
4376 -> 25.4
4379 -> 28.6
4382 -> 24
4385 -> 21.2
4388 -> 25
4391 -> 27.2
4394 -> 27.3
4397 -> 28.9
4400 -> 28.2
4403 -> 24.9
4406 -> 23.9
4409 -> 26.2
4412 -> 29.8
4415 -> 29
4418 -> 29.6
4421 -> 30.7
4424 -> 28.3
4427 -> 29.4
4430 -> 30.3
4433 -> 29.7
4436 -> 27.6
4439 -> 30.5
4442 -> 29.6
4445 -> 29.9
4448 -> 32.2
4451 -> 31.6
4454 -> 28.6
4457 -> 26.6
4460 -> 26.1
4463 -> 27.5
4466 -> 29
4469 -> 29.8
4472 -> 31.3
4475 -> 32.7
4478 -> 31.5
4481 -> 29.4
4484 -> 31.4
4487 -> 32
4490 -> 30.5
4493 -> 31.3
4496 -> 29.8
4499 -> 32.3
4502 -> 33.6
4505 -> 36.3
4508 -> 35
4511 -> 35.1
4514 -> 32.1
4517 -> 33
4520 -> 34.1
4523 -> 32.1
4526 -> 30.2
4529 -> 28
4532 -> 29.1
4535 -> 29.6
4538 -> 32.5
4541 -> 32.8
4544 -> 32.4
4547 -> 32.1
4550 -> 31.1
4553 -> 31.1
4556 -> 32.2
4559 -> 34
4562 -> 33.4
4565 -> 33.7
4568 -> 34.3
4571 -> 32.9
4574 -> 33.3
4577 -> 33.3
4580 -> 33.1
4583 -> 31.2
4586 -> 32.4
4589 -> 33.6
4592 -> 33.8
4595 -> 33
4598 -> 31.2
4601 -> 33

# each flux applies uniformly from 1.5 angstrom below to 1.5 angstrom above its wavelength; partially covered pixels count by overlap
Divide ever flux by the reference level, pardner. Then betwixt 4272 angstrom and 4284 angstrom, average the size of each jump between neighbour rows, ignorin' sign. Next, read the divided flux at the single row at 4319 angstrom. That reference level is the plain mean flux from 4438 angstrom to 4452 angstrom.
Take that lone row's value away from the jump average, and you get -0.95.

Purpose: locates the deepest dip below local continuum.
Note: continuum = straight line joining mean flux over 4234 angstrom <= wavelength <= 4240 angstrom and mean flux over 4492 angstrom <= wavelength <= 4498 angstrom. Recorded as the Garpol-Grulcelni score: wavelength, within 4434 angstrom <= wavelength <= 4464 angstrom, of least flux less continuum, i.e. 4460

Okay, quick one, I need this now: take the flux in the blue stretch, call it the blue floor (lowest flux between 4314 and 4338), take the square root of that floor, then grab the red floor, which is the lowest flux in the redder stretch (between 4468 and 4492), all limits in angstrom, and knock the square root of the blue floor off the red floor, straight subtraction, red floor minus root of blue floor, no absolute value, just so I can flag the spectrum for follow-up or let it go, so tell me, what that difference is 25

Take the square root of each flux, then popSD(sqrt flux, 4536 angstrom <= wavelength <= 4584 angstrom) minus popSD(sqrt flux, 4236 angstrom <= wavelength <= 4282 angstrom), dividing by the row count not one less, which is -0.12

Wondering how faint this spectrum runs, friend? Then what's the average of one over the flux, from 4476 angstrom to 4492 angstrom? 0.032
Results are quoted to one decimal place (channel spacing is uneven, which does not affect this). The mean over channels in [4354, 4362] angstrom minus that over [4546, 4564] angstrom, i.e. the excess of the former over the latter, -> -4.7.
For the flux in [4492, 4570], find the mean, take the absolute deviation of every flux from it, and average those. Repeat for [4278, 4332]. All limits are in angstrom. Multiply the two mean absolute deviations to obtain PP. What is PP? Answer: 5.5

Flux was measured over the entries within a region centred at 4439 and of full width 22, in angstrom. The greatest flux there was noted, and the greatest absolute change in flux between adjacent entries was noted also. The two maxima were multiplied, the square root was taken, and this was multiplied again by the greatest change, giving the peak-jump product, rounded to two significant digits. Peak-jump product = 28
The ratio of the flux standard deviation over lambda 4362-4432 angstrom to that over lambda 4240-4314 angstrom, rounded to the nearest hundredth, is 0.71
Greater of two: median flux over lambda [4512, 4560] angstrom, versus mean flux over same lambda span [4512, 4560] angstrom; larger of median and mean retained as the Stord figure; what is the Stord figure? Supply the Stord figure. 32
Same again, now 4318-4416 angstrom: 27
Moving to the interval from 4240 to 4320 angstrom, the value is 24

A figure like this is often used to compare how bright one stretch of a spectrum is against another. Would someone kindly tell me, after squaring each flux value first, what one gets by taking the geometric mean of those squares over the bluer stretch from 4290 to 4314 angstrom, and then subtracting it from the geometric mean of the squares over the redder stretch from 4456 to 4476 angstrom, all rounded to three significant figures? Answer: 479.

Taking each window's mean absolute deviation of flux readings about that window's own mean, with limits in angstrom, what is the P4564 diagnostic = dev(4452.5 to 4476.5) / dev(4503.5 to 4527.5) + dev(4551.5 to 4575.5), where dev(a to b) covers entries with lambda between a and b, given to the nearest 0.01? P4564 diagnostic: 1.85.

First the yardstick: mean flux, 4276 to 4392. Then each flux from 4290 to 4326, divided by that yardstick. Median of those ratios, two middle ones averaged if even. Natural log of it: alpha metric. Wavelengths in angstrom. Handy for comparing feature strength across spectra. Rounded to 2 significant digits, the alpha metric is -0.18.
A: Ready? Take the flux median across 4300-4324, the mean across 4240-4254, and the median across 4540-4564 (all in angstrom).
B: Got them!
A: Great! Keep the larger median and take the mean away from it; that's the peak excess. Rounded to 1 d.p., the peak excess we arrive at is 6.3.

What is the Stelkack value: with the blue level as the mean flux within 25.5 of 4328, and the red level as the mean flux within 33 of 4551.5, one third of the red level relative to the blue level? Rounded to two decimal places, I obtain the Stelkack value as 0.44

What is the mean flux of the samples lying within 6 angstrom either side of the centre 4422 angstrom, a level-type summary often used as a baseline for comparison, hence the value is 29.5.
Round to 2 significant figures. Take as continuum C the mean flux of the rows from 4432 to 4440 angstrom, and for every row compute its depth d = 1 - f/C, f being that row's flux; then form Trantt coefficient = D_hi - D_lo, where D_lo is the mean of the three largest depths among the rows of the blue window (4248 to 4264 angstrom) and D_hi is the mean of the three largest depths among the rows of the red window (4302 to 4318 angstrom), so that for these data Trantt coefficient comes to 0.21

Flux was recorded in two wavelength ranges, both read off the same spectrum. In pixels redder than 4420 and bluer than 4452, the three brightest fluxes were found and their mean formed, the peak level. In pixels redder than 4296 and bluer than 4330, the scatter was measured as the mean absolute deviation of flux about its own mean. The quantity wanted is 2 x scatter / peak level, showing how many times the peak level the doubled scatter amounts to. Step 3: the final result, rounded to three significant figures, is 0.270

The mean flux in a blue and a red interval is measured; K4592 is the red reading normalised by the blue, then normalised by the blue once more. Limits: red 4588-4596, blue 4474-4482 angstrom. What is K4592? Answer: 0.034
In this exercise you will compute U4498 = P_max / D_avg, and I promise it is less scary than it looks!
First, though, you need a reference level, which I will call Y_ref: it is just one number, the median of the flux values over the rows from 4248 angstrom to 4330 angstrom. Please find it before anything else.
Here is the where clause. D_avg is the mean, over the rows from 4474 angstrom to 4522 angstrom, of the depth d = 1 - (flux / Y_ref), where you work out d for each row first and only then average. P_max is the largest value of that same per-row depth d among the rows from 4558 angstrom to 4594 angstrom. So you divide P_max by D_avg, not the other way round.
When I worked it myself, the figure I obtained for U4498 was 0.9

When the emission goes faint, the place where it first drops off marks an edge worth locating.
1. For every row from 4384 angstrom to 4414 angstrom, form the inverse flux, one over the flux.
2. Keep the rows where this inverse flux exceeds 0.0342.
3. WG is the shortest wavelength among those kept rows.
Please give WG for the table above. 4385 angstrom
